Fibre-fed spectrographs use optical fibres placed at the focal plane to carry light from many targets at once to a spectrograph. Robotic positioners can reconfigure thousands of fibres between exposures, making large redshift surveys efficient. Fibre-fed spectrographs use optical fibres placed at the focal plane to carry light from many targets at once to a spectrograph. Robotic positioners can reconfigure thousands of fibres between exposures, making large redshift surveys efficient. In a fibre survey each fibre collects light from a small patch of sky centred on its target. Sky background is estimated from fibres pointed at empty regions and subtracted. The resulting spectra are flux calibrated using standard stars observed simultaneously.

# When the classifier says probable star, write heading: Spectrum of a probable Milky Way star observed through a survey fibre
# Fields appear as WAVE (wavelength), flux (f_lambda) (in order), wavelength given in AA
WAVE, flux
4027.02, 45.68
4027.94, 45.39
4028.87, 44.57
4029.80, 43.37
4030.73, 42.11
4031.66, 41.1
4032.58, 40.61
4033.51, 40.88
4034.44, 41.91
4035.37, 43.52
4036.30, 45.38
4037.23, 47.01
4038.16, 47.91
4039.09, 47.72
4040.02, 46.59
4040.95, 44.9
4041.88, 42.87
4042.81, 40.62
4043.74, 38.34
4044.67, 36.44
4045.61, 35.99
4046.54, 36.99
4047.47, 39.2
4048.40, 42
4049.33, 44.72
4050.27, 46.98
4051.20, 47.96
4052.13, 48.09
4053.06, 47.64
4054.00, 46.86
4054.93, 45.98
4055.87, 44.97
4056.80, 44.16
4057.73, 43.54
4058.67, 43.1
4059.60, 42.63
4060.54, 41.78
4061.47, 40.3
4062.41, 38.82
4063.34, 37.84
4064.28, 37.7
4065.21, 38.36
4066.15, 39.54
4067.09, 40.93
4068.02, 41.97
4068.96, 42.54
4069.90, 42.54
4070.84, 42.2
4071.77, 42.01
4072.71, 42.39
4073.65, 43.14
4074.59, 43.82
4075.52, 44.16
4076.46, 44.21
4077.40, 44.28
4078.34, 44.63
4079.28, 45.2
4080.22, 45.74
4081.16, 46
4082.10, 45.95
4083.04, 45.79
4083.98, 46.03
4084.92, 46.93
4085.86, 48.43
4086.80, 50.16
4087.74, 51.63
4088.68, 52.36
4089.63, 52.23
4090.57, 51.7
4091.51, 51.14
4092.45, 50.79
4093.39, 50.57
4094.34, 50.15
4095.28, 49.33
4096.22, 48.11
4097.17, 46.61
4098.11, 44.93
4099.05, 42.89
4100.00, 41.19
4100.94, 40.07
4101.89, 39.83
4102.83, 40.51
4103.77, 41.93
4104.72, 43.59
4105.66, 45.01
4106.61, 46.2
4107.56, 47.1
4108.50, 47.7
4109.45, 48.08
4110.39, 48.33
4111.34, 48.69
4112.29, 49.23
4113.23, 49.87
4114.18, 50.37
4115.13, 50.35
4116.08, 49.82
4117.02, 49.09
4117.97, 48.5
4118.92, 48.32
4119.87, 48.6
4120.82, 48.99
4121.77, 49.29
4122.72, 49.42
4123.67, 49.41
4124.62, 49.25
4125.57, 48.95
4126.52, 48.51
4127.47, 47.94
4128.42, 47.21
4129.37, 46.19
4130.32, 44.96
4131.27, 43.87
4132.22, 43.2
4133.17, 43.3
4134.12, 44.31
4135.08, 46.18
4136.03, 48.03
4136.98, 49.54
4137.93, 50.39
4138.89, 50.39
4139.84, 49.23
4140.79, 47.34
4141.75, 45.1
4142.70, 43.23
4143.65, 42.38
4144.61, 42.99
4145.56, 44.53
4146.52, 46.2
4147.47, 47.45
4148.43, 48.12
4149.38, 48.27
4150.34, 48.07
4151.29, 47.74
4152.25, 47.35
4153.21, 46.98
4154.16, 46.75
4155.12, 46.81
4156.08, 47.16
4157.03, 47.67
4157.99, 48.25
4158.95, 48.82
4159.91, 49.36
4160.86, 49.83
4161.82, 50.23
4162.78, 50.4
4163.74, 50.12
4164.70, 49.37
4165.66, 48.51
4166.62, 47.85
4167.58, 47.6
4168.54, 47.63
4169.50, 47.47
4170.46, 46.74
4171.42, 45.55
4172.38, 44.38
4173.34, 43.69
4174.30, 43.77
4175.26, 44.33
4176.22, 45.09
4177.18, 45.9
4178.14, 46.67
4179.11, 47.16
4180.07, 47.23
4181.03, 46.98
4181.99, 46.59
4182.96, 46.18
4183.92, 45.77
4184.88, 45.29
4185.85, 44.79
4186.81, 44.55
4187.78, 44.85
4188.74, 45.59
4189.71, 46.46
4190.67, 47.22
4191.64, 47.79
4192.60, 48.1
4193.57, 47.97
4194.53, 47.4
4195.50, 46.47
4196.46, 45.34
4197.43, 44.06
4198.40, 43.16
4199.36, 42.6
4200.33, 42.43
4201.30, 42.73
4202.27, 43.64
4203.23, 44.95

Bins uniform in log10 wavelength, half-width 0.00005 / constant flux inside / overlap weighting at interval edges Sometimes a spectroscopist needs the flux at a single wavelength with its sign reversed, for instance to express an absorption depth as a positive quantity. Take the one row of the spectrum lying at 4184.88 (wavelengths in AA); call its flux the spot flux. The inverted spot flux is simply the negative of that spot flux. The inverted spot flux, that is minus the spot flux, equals -45.3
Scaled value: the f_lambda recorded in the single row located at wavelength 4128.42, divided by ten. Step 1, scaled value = 4.7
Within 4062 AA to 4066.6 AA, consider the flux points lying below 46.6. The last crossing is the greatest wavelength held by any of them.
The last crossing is 4066.15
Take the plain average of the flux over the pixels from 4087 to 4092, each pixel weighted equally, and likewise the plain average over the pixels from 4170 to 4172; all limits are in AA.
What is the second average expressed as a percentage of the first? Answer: 89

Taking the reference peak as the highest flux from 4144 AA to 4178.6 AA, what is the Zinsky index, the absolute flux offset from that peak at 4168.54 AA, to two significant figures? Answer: 2.8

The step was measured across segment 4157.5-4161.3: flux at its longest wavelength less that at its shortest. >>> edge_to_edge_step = 2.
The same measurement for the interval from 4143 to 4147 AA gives 4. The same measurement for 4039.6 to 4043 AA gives -6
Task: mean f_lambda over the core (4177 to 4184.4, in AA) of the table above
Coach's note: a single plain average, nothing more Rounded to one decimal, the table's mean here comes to 46.6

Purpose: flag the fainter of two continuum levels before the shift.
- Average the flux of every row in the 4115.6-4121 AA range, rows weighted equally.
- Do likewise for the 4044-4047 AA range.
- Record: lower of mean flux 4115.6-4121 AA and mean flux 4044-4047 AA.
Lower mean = 36.5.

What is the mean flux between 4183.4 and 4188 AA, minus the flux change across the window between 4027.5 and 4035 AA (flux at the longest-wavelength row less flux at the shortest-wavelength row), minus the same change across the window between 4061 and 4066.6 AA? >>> 49.3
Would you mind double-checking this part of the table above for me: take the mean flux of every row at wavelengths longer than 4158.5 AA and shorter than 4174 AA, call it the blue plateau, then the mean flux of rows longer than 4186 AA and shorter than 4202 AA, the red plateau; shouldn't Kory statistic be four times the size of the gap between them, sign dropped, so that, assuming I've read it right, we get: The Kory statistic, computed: 10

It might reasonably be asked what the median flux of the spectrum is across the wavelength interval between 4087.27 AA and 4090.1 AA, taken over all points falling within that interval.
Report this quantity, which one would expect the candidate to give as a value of 52.2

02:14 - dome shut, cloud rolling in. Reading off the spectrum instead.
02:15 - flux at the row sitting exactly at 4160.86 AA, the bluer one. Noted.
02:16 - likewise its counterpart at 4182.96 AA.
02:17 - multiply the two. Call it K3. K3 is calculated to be 2301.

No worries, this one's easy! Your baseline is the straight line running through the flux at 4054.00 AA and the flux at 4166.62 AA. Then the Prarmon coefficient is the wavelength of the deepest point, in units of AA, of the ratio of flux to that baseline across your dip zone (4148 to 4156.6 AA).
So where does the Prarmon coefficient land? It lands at 4154.16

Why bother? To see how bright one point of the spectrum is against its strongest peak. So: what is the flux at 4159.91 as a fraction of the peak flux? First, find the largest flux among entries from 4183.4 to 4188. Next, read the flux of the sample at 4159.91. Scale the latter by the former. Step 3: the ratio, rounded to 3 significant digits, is 1.08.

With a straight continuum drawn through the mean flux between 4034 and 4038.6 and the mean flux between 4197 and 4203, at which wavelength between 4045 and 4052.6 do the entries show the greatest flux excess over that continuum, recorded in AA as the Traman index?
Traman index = 4052.13 AA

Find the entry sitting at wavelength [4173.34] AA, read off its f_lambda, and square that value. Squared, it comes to 1909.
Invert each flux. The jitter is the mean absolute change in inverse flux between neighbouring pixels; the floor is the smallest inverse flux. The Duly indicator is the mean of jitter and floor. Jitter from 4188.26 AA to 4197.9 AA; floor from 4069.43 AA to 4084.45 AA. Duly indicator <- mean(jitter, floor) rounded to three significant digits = 0.0110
